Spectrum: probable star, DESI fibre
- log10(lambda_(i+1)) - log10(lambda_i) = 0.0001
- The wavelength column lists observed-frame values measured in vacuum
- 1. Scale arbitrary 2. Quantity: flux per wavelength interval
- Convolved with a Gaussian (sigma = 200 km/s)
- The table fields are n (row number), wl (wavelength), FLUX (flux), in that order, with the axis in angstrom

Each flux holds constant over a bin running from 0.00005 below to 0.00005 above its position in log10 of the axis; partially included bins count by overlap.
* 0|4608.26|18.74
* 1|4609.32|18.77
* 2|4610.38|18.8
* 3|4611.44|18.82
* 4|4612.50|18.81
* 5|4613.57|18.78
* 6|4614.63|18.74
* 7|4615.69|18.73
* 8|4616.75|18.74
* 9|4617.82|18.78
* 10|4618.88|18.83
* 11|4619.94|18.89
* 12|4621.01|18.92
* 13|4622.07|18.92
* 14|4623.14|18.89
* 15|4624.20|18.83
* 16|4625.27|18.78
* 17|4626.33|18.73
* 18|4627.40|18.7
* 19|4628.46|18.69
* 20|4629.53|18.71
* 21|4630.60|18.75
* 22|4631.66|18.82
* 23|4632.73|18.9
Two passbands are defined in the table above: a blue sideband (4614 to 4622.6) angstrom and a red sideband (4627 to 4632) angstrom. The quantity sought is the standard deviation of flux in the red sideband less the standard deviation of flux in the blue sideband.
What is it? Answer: -0.029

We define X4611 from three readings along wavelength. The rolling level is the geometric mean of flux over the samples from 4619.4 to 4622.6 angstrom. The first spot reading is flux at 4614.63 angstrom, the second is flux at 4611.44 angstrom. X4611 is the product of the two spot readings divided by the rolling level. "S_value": 18.7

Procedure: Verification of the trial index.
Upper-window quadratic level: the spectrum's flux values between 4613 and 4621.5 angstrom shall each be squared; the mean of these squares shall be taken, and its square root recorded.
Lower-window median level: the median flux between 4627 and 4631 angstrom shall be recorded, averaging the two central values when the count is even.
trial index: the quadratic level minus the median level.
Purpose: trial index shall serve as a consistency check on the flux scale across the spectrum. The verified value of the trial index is 0.096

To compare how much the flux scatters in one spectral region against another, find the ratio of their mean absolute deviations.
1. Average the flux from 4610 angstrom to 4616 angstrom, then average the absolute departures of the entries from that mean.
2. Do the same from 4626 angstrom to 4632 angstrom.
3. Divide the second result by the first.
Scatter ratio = 1.1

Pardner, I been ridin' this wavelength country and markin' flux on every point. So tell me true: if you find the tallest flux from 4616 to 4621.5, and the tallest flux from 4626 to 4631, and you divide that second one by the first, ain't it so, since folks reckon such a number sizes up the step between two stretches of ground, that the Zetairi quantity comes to 0.99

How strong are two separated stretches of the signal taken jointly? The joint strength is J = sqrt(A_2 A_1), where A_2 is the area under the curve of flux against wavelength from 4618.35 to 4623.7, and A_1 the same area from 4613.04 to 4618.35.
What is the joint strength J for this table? 100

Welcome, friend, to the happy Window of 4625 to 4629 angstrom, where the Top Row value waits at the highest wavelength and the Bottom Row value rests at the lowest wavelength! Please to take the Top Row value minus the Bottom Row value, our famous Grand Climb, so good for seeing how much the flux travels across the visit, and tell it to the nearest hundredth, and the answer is -0.09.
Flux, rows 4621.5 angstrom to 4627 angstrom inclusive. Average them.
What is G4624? 18.8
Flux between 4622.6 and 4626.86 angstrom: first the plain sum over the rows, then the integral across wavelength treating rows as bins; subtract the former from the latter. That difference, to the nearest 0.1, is 4.9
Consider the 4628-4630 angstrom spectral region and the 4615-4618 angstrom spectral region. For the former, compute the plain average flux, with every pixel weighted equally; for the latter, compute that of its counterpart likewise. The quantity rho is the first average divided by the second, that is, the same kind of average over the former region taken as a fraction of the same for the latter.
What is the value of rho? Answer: 1.00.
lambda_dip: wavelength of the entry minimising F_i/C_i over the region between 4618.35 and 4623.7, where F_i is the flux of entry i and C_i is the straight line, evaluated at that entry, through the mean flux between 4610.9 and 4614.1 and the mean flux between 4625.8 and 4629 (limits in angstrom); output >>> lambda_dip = 4618.88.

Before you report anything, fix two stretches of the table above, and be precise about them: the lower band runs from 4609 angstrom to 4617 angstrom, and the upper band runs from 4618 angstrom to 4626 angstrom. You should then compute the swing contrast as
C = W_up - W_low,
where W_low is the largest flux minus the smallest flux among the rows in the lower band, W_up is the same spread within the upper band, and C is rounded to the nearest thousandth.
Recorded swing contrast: 0.050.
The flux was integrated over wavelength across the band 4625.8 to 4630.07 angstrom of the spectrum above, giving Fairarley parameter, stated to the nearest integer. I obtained 80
